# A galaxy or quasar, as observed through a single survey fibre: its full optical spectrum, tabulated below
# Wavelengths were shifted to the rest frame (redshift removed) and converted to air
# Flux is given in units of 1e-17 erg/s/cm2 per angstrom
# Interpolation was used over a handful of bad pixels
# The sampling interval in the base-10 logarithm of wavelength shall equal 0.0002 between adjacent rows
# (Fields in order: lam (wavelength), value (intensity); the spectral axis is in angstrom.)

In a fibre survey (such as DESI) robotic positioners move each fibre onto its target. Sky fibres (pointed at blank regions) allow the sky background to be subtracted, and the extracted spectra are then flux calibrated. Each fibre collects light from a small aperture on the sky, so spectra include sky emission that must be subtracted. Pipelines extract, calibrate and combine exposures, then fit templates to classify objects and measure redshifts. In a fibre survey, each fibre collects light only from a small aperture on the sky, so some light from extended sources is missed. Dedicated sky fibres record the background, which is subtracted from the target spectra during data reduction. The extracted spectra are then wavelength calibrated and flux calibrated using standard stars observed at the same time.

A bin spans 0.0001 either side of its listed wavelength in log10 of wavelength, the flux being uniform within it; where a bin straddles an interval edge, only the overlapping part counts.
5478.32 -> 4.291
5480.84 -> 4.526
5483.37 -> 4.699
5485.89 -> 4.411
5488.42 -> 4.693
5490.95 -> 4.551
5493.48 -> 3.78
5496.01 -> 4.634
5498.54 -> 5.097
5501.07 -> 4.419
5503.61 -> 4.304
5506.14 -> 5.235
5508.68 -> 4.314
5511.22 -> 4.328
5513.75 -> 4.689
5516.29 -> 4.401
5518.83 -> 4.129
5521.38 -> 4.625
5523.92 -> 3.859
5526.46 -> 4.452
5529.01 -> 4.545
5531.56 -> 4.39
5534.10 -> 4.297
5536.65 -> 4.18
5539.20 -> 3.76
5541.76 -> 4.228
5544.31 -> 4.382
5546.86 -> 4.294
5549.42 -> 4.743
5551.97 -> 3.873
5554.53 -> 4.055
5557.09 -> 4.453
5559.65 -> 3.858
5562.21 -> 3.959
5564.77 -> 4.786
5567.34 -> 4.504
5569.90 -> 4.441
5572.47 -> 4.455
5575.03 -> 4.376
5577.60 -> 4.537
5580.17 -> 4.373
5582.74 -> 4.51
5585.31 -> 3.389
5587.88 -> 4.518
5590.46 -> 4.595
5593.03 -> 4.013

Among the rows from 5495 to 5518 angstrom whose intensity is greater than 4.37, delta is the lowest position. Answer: 5496.01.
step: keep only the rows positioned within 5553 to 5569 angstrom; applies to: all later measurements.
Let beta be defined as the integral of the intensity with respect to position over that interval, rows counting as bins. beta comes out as 68.3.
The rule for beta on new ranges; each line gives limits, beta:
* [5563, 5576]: 58.4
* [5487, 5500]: 59.1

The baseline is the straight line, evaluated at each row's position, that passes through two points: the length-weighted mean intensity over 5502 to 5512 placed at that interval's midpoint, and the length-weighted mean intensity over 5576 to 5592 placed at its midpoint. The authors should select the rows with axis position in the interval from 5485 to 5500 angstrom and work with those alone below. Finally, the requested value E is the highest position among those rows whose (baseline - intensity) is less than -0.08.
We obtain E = 5498.54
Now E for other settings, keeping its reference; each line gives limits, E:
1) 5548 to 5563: 5549.42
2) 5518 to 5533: 5521.38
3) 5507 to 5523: 5521.38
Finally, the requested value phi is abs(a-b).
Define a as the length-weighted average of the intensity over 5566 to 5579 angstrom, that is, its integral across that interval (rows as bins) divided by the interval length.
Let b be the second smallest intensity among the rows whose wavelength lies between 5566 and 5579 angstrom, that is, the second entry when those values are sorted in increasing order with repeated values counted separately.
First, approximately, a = 4.46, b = 4.441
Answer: 0.02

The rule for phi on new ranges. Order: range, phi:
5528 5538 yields 0.05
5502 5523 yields 0.19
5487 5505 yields 0.20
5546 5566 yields 0.38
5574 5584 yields 0.07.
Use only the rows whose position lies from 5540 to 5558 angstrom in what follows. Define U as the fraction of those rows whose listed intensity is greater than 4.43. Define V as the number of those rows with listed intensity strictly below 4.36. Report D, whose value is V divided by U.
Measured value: 14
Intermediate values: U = 0.3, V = 4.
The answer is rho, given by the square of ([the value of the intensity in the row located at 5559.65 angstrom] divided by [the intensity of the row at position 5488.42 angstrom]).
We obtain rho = 0.68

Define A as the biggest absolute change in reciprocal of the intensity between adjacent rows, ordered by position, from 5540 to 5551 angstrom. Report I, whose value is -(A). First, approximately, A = 0.02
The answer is -0.022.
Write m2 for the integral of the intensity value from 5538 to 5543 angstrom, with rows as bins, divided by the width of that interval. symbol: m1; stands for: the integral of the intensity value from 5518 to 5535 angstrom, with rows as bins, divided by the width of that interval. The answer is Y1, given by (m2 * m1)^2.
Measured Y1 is 299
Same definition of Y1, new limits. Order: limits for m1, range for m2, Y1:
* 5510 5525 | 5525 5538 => 360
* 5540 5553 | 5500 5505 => 354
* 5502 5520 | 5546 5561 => 357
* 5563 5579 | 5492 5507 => 421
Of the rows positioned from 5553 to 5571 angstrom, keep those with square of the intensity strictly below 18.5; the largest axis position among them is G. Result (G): 5562.21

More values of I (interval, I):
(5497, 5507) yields -0.041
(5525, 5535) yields -0.008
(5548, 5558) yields -0.047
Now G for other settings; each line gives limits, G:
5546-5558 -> 5554.53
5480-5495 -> 5493.48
